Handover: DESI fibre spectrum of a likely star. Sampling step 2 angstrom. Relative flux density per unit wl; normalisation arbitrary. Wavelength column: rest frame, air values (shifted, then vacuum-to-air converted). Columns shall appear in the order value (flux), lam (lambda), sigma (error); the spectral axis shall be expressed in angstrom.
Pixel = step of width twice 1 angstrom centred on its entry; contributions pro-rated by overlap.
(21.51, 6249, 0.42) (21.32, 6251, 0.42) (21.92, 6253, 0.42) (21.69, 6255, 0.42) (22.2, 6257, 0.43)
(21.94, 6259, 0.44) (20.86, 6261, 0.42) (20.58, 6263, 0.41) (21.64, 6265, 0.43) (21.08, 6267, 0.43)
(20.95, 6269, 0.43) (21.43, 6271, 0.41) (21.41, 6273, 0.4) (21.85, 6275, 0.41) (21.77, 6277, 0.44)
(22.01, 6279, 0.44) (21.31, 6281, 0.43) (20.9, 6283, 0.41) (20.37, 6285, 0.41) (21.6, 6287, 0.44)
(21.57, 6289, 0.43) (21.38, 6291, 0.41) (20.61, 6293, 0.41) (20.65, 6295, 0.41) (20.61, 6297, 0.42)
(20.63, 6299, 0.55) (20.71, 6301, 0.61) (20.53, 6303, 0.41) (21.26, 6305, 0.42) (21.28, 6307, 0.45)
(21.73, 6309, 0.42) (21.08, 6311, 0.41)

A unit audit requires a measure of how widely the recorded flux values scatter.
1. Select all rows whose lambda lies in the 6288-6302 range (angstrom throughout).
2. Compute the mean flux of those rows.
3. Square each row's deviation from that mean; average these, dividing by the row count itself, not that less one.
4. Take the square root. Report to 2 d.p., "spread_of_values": 0.38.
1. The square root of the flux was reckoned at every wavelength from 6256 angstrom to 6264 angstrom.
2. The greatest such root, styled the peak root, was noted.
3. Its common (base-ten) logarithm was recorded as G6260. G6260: 0.6732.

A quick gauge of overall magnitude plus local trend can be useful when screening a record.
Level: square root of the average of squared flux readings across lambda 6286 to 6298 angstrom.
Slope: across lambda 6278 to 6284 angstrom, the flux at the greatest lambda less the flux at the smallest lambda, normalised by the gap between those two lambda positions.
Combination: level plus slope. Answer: 20.8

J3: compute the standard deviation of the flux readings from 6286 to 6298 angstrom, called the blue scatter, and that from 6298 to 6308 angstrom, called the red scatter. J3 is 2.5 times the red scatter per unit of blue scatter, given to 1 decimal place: 1.8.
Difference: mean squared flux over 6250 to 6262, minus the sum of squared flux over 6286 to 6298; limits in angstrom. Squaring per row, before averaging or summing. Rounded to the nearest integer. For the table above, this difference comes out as -2196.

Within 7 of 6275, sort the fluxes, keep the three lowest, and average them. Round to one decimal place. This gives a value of 21.2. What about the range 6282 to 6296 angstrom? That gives 20.5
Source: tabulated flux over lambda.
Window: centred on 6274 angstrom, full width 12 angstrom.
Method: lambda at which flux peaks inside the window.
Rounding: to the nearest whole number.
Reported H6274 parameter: 6279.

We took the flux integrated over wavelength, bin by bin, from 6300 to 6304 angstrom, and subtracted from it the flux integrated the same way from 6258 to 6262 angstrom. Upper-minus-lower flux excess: -3.1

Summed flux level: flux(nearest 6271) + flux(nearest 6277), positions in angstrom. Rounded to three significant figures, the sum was 43.2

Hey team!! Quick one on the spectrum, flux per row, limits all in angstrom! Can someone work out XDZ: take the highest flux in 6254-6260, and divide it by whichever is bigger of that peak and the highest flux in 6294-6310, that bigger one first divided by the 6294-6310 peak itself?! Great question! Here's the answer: 21.7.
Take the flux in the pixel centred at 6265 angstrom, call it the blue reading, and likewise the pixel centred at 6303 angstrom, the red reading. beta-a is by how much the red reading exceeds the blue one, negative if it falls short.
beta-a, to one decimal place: -1.1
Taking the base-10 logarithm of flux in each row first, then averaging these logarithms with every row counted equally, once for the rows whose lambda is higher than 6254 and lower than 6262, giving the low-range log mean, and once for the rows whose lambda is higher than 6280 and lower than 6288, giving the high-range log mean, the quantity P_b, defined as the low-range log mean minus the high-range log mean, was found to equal 0.013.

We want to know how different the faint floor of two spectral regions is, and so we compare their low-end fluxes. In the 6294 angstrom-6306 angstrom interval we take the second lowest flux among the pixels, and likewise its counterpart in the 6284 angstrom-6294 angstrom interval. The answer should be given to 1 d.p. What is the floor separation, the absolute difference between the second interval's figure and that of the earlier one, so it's 0.0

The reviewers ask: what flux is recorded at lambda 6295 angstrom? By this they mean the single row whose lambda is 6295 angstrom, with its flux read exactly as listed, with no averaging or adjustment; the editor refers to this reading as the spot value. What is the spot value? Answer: 20.65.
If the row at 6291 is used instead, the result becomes 21.38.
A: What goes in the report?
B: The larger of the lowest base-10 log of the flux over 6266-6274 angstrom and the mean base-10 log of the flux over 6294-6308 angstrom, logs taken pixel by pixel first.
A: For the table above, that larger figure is 1.321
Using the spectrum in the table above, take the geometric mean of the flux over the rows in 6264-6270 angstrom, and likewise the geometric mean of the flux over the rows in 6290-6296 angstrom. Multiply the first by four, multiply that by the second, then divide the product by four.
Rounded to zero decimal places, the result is 443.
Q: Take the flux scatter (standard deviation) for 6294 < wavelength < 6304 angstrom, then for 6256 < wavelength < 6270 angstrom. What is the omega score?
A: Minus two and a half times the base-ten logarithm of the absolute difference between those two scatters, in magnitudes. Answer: 0.7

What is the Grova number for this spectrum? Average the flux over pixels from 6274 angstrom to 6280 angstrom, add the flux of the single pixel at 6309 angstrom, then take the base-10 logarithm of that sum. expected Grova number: 1.64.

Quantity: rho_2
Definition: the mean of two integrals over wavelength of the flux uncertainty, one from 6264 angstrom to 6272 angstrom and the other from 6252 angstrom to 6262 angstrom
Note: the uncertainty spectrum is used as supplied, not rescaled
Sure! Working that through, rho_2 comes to 3.8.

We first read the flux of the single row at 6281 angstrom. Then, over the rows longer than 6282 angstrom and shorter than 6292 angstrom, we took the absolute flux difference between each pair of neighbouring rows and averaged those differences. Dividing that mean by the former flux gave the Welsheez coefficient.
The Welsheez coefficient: 0.023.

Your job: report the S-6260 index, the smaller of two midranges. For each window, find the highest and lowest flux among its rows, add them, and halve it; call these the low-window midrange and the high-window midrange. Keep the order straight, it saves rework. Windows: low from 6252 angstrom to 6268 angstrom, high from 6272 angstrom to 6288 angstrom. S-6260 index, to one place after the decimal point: 21.2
